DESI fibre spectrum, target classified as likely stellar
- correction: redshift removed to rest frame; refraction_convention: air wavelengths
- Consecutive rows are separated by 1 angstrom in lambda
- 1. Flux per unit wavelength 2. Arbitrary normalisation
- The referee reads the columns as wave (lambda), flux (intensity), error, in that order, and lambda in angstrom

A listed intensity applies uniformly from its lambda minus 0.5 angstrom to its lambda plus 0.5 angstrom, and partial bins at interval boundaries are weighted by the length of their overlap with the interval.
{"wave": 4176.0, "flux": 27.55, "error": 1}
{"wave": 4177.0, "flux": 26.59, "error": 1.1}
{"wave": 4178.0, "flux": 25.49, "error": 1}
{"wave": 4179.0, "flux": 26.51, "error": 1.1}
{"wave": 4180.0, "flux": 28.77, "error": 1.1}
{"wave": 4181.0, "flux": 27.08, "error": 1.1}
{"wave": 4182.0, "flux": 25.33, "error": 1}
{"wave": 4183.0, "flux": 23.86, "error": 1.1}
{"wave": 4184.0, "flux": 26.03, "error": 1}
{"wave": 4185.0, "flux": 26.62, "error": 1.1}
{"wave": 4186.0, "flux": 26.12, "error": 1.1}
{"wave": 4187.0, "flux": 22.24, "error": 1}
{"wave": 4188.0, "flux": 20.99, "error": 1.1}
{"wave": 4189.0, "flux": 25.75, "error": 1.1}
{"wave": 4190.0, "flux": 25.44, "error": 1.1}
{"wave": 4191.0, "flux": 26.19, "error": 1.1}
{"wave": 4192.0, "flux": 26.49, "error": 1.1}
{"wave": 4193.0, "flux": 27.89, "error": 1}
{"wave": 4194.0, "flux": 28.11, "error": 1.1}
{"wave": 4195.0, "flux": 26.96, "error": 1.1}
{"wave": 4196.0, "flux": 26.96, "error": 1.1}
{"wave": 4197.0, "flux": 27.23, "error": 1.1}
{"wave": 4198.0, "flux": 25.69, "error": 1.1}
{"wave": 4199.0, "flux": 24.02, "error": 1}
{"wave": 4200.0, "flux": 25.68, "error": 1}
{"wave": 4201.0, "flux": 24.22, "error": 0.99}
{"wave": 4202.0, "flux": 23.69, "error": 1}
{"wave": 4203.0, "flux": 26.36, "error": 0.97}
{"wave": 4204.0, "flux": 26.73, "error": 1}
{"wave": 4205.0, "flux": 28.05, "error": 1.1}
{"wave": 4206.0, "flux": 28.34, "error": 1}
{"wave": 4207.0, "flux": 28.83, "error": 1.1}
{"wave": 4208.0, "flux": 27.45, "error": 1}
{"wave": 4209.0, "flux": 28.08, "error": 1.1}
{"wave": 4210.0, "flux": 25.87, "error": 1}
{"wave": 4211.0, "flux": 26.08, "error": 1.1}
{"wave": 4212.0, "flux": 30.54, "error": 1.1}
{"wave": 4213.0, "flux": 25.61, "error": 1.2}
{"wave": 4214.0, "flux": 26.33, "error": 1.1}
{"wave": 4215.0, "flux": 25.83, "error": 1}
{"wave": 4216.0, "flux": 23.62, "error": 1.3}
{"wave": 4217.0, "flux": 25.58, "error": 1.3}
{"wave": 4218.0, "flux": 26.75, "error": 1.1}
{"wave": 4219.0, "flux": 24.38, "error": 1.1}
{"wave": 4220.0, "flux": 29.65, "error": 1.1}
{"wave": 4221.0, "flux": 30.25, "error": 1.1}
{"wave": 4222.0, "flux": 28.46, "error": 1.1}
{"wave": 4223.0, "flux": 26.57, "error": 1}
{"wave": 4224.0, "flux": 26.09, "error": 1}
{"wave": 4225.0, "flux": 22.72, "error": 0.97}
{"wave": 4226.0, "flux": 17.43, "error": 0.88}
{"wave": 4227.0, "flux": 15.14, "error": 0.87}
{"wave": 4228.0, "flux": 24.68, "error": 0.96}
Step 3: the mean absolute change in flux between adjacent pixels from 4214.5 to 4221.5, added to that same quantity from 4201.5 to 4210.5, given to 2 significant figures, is 3.4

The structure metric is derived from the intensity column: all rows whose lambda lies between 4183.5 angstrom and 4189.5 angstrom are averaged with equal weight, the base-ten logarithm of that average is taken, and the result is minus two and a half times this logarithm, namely -3.48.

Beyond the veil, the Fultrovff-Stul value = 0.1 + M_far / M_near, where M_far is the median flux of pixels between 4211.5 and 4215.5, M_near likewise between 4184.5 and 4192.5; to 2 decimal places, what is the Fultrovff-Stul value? 1.11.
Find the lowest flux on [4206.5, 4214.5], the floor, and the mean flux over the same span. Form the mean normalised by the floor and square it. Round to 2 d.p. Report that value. 1.14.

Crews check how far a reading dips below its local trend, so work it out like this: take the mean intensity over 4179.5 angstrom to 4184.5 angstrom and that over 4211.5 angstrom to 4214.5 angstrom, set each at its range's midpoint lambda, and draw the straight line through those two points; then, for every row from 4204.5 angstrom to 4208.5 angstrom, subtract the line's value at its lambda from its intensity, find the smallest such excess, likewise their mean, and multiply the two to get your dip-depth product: 0.15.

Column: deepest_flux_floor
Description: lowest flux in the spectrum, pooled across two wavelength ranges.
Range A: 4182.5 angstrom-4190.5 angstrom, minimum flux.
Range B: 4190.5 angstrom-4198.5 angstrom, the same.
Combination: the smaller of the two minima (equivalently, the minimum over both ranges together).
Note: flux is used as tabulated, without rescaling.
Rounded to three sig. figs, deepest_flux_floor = 21.0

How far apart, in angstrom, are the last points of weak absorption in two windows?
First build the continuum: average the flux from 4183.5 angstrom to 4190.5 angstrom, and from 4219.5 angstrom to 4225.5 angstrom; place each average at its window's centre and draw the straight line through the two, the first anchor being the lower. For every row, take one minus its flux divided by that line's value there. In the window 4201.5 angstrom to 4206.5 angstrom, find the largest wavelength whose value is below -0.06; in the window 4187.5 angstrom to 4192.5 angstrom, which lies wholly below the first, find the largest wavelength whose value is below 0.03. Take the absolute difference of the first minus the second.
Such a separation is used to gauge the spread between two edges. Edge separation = 14 angstrom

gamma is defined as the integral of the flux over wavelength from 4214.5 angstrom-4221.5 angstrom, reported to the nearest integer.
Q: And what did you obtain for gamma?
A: 186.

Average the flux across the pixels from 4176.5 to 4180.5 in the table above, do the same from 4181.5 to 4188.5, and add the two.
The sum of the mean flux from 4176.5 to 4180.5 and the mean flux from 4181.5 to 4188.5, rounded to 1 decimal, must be 51.3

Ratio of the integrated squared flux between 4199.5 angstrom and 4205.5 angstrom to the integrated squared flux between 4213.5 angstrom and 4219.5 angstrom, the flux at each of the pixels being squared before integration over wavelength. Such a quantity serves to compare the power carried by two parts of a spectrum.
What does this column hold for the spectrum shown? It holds 1.03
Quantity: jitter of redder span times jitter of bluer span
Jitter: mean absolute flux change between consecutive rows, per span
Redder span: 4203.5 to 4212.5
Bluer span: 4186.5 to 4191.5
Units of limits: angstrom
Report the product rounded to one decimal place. 2.4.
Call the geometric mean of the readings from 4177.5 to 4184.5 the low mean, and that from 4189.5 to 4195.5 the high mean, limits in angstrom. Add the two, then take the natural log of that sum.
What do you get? 3.97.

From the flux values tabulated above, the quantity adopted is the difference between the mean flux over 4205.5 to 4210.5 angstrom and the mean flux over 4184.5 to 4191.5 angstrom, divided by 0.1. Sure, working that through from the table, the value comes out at 29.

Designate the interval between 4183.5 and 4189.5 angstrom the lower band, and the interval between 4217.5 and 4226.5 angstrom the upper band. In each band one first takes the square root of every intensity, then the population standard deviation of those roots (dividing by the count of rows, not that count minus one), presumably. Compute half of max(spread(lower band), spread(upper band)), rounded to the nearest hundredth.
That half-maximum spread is 0.19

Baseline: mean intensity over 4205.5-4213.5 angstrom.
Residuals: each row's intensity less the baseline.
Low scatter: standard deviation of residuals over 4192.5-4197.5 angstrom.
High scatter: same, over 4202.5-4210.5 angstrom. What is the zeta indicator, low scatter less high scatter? -0.5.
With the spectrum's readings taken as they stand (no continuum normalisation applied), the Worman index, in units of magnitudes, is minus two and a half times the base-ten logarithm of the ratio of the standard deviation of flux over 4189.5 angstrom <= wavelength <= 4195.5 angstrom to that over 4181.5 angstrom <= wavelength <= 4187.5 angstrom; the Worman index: 0.5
